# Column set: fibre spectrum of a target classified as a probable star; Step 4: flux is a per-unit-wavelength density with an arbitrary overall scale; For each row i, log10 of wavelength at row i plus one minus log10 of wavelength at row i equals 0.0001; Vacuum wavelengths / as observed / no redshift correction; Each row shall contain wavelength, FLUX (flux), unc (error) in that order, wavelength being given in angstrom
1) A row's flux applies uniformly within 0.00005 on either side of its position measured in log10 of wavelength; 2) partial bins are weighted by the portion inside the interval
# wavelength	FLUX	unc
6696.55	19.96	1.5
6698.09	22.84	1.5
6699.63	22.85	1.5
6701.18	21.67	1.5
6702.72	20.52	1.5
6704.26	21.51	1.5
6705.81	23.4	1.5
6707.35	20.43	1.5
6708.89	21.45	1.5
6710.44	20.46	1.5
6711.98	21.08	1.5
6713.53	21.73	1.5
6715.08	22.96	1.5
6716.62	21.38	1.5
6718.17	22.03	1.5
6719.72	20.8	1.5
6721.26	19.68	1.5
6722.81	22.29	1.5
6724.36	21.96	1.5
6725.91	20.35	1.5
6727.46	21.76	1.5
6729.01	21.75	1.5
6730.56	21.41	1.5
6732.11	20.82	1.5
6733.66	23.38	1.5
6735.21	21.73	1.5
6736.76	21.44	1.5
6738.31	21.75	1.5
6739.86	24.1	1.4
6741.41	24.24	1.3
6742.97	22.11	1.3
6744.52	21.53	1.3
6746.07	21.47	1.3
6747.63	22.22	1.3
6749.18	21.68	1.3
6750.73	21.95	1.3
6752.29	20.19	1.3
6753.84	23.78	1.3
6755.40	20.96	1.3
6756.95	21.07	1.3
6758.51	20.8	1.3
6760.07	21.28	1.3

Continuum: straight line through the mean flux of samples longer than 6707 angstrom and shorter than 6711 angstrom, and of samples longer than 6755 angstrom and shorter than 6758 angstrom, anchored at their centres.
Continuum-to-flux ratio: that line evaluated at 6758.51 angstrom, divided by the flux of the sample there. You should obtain 1.01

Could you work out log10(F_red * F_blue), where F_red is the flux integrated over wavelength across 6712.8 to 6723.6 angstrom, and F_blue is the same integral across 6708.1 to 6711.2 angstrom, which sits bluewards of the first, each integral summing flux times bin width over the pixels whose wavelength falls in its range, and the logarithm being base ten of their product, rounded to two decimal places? 4.18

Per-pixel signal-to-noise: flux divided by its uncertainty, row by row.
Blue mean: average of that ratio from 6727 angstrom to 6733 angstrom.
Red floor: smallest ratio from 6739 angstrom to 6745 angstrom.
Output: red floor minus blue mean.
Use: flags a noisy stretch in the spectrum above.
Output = 2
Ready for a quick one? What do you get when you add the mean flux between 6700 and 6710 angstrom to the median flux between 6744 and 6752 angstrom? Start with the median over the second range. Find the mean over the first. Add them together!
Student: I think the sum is 43.2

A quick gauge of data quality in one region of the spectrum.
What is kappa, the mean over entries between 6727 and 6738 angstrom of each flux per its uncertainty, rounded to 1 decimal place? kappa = 14.5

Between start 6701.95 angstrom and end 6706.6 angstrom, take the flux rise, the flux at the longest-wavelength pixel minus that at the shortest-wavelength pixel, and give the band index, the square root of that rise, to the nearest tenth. 1.7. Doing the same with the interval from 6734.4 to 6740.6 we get 1.5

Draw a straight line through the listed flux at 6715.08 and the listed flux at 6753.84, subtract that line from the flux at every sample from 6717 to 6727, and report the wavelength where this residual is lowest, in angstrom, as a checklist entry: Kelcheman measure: 6721.26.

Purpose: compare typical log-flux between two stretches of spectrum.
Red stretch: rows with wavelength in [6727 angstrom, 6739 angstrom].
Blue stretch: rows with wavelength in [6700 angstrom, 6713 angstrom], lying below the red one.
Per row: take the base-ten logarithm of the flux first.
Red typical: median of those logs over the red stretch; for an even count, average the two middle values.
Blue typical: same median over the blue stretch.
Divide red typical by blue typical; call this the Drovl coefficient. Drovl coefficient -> 1.01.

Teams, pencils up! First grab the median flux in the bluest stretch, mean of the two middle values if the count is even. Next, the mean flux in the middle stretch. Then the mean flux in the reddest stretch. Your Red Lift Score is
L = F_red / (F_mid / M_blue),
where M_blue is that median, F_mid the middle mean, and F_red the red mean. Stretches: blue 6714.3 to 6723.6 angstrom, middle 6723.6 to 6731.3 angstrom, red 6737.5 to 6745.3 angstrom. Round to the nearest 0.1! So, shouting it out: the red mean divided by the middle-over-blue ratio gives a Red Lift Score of 23.0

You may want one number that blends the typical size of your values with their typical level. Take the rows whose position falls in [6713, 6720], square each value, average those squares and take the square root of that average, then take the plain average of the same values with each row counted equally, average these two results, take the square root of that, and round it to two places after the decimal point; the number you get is 4.67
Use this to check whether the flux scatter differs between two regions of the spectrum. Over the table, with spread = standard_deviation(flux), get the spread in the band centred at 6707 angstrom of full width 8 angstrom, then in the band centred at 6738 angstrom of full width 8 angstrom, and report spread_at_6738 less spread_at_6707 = 0.2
